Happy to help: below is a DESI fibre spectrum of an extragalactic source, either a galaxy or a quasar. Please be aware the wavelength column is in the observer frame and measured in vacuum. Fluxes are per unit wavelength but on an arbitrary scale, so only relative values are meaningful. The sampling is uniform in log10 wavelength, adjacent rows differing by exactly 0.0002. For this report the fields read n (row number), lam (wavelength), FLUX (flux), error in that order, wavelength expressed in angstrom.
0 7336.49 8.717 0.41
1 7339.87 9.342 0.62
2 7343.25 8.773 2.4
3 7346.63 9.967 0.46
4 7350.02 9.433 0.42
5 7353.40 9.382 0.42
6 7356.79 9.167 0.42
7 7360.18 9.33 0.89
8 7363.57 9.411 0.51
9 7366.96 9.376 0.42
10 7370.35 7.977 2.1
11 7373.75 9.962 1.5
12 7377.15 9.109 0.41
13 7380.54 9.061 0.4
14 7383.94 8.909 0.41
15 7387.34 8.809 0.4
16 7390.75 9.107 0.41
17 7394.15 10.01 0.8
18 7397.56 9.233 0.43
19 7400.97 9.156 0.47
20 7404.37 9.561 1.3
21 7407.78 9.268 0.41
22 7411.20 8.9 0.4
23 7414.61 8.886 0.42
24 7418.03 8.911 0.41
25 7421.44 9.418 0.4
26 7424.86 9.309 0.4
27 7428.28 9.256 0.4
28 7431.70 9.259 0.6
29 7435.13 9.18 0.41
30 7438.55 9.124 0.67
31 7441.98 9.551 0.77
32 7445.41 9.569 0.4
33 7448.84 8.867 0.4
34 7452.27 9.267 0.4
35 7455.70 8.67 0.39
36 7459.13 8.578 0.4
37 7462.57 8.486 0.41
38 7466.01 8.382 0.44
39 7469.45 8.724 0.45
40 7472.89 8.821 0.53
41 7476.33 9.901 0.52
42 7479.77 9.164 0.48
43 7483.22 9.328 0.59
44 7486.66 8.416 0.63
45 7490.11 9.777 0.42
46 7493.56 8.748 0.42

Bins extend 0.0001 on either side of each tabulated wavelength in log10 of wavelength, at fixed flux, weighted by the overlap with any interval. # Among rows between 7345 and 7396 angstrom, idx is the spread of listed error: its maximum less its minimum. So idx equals 1.7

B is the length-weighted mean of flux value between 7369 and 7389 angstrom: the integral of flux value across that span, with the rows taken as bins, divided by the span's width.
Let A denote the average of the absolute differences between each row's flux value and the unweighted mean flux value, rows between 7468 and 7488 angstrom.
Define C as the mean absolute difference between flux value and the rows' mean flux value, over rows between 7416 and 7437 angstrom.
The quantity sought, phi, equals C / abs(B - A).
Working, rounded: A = 0.41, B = 8.99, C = 0.12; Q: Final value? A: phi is 0.014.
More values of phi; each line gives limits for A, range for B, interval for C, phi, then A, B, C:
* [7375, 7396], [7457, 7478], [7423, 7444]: 0.012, 0.28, 8.81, 0.10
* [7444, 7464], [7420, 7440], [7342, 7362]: 0.028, 0.34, 9.26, 0.25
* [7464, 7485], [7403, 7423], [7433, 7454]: 0.023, 0.41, 9.15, 0.20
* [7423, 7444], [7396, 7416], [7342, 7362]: 0.028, 0.10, 9.17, 0.25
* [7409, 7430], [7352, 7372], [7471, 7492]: 0.049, 0.21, 9.11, 0.43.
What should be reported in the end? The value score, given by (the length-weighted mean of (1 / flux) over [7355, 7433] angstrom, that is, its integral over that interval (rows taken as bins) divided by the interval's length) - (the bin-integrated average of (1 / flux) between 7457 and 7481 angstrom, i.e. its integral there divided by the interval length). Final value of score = -0.004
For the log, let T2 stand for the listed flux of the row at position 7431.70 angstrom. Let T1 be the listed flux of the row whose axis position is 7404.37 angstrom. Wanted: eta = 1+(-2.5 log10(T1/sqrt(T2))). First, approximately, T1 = 9.561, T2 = 9.259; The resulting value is -0.24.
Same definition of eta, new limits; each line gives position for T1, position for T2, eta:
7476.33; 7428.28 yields -0.28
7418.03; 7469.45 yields -0.20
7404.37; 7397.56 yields -0.24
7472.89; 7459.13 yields -0.20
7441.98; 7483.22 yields -0.24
